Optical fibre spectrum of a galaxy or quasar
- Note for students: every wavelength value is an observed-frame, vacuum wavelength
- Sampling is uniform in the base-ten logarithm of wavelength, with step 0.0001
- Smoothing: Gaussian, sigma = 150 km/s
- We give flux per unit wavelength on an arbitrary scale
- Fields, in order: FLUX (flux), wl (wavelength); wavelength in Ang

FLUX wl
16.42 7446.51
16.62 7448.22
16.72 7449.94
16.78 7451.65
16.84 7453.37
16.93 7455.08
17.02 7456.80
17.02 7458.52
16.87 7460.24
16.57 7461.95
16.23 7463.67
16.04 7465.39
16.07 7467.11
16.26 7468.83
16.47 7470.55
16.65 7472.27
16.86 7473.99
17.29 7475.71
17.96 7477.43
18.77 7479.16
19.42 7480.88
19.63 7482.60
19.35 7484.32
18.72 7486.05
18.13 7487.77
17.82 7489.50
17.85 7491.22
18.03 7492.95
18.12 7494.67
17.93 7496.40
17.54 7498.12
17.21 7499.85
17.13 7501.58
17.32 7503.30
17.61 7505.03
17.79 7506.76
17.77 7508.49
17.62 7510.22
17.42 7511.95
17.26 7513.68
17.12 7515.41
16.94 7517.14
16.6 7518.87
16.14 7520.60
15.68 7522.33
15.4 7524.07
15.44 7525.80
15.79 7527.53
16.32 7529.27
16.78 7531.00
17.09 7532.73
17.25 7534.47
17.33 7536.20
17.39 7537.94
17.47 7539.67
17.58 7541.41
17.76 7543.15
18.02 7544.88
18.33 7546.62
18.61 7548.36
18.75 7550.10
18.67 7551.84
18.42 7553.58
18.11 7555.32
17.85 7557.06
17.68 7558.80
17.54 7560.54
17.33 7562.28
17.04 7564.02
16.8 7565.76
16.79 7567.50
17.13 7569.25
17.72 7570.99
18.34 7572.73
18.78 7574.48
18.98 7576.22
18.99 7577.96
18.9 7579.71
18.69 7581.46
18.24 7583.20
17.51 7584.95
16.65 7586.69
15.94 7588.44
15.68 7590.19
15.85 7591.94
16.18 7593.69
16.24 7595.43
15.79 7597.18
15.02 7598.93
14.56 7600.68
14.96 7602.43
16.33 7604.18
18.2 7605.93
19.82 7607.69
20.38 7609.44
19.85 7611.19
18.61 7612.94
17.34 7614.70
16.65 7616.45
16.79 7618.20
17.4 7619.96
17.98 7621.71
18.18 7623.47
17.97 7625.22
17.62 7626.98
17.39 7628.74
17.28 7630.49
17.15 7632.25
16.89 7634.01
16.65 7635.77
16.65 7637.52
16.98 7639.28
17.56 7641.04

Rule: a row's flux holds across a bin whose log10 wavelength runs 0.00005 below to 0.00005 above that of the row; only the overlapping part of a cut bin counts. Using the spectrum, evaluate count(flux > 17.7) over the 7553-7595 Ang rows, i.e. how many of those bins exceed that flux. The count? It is 11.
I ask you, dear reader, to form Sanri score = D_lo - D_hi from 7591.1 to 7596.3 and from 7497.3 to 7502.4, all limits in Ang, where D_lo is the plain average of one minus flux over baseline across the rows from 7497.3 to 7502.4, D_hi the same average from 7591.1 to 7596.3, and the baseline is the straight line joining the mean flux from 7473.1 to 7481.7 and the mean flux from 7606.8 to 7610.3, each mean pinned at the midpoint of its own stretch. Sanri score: -0.13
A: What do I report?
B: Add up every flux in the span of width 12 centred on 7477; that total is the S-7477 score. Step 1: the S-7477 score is 127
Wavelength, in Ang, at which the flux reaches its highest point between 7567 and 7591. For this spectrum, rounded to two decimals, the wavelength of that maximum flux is 7577.96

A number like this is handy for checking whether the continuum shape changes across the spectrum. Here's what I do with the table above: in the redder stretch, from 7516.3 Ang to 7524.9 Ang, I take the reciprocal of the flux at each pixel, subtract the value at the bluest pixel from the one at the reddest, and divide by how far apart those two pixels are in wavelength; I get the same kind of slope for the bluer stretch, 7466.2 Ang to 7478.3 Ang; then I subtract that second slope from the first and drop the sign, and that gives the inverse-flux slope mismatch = 0.0015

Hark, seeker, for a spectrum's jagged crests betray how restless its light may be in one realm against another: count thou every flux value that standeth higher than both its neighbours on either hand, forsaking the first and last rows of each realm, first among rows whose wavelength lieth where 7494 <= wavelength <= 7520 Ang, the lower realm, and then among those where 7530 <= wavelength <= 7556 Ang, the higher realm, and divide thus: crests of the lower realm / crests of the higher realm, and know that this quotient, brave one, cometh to 1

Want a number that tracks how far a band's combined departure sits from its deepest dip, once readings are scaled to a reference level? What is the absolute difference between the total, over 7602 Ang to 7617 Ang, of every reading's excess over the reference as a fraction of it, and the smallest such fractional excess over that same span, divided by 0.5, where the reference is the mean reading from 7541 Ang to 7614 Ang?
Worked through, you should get 0.74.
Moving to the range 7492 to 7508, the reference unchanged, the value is 0.10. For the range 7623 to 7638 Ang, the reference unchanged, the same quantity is 0.18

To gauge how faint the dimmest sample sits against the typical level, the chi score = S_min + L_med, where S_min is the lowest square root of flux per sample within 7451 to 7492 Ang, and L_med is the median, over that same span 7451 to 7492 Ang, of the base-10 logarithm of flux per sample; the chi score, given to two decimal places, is 5.23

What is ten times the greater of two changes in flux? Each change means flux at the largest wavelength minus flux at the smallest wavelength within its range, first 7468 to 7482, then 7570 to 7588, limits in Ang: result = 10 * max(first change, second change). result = 32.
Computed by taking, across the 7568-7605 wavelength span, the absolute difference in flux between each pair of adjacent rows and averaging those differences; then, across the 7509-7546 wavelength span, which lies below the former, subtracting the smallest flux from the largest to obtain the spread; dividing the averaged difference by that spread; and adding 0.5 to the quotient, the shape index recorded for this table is 0.68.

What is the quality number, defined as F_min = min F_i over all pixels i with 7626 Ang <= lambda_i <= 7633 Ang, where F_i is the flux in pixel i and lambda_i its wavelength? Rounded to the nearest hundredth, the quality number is 17.15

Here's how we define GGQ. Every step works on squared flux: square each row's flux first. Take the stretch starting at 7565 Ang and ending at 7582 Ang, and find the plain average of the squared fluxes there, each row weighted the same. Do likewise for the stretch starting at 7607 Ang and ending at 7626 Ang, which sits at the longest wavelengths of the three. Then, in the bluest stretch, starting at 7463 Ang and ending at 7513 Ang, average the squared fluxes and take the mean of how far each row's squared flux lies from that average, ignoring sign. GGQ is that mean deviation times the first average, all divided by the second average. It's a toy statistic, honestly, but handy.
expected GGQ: 25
